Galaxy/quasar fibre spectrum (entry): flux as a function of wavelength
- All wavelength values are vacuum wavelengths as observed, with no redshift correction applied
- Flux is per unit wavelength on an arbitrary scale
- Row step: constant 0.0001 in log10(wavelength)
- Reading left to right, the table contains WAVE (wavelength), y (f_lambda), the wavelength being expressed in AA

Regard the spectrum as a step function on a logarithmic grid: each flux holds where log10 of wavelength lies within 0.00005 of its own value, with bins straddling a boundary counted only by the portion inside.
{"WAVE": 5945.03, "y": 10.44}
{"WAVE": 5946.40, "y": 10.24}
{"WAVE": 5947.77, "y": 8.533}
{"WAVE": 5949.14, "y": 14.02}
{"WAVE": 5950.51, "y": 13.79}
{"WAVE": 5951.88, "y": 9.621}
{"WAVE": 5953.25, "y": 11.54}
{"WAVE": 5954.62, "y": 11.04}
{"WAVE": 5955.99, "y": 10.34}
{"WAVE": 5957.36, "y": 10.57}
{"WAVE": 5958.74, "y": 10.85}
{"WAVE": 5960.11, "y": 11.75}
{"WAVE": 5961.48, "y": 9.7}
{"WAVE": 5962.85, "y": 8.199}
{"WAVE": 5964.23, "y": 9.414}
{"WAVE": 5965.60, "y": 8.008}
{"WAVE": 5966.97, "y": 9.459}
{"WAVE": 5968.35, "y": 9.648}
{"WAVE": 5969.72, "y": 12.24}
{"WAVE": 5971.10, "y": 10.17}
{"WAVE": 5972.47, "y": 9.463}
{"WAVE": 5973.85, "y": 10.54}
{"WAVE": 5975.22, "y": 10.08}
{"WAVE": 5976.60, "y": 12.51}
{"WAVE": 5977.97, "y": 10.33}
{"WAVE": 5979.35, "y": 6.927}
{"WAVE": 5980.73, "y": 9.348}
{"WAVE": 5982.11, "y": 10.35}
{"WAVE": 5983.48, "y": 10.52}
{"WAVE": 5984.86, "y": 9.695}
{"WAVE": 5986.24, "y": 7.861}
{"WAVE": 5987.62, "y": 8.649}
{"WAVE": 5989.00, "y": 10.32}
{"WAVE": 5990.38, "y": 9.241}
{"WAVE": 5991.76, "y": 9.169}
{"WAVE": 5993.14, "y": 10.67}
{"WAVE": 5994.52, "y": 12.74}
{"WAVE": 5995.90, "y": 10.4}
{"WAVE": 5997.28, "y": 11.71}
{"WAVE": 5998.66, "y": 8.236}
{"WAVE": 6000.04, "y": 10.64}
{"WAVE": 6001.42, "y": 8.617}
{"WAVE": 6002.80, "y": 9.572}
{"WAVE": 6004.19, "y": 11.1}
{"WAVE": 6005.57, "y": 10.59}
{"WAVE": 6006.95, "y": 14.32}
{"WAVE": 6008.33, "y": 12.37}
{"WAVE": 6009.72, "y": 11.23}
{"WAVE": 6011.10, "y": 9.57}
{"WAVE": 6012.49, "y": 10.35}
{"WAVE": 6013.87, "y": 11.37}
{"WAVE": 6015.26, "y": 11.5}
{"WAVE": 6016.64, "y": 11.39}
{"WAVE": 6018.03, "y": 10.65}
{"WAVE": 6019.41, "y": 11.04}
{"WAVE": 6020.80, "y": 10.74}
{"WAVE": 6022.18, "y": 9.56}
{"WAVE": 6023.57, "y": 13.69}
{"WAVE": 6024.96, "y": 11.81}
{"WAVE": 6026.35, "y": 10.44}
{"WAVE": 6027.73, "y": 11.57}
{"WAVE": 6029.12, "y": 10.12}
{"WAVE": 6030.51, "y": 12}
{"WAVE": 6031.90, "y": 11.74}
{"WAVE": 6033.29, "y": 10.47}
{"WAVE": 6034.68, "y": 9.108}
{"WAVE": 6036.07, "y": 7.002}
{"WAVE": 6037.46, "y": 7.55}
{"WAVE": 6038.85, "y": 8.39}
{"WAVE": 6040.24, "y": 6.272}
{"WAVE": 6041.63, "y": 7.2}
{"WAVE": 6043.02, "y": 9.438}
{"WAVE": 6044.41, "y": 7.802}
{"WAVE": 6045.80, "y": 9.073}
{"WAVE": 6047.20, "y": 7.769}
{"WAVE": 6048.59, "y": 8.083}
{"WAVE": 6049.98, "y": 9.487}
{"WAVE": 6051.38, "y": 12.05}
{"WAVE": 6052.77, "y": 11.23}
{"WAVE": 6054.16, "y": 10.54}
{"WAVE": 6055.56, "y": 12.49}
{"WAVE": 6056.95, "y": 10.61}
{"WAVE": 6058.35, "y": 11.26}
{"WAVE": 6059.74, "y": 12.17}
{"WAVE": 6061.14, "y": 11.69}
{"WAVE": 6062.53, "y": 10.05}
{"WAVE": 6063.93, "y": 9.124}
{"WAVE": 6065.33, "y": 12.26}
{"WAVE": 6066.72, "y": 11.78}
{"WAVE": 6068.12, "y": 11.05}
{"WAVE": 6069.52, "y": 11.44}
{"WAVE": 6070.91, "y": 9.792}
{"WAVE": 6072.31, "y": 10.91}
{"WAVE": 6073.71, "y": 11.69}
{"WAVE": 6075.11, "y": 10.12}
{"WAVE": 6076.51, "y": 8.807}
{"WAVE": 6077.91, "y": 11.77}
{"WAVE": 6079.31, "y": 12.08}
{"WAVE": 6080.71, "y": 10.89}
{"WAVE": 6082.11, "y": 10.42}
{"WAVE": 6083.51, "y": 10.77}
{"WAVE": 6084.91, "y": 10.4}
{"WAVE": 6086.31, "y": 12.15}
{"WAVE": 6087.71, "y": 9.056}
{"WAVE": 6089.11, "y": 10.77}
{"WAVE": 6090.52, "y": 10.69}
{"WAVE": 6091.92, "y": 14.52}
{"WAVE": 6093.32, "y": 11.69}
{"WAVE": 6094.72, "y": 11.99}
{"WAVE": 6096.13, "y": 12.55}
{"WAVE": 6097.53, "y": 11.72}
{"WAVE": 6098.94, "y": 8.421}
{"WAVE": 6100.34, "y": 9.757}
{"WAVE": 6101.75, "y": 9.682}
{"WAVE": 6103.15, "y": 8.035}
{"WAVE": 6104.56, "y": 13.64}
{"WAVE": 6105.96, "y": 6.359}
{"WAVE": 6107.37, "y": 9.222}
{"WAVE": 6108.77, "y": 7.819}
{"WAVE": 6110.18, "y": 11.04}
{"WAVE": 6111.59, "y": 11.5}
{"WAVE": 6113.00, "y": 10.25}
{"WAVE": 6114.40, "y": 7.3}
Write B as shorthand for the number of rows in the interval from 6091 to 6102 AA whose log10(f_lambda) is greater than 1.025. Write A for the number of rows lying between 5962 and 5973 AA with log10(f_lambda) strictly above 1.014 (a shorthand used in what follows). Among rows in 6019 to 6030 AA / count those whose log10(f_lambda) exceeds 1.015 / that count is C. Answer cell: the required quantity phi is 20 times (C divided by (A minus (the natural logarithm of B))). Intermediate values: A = 1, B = 5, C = 6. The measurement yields -197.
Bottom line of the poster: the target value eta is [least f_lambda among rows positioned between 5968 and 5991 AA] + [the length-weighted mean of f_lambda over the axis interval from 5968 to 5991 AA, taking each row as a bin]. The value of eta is 17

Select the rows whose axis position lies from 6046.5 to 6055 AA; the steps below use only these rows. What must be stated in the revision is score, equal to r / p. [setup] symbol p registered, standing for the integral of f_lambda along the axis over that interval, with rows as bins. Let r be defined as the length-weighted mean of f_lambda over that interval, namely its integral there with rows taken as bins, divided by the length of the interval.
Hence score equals 0.118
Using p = 84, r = 9.9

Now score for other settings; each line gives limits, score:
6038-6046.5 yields 0.118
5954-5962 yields 0.125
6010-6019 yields 0.111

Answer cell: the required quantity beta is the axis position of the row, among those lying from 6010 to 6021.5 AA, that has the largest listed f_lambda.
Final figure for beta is 6015.26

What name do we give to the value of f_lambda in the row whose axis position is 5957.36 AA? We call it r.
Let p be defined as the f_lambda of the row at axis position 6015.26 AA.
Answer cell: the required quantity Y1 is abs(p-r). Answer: 0.93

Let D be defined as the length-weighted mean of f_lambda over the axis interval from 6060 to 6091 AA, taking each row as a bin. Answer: 10.8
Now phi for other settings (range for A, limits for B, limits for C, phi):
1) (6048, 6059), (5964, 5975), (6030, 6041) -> 10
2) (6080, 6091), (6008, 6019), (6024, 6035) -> 23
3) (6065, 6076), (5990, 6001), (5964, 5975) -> 9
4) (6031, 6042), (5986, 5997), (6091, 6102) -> 77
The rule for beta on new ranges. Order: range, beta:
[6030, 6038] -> 6030.51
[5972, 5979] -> 5976.60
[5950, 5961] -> 5950.51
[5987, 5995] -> 5994.52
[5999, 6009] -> 6006.95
